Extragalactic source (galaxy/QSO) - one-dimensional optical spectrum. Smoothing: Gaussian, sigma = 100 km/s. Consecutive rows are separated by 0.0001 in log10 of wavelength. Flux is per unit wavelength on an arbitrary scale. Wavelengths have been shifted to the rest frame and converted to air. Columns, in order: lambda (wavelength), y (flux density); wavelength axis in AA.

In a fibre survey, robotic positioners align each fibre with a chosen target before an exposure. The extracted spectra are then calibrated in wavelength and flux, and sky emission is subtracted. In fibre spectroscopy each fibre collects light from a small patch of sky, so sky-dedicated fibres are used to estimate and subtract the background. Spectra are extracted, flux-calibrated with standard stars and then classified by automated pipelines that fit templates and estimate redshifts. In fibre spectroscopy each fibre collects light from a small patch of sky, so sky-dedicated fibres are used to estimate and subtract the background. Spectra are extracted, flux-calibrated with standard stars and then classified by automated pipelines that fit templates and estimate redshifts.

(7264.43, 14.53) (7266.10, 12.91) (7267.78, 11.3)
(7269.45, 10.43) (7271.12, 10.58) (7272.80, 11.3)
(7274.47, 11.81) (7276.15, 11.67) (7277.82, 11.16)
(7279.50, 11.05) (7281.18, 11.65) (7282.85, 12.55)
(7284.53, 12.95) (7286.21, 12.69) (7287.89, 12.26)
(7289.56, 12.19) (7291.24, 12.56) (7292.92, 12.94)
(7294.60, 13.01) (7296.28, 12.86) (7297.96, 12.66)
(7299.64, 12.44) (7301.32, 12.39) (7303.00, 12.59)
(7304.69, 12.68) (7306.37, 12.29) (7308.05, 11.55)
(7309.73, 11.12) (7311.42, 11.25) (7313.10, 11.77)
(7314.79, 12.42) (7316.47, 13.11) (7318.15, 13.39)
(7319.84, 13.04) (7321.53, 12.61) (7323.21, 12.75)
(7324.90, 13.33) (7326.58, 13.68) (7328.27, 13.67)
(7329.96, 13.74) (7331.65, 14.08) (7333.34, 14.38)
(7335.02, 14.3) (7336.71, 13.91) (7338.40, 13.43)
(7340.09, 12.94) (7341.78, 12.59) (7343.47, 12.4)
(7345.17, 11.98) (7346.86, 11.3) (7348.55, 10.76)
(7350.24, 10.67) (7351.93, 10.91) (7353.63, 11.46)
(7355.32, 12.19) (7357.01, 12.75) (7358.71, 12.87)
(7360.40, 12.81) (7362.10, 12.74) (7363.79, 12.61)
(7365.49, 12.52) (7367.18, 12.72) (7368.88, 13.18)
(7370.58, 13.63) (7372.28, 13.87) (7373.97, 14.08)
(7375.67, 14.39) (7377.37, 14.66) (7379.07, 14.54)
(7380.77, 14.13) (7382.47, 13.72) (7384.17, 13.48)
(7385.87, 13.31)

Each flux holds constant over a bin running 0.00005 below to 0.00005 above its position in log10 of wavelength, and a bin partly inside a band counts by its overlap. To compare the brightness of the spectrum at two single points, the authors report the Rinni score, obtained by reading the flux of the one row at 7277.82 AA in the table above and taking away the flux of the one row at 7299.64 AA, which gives -1.3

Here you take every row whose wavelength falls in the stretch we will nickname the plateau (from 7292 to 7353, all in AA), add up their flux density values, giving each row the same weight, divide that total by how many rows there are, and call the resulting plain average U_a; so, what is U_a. 12.6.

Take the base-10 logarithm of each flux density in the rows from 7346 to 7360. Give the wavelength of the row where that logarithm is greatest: 7358.71 AA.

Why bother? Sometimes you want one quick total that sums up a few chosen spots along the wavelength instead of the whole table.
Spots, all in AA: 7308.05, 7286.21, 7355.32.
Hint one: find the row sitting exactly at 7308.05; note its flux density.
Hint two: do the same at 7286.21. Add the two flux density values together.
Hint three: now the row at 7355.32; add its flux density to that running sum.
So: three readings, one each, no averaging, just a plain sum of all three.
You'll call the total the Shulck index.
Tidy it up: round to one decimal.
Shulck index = 36.4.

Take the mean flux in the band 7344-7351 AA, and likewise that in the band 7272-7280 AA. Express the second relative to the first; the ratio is 1.02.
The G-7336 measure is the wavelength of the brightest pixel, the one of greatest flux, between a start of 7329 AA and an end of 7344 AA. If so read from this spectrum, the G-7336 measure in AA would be 7333.34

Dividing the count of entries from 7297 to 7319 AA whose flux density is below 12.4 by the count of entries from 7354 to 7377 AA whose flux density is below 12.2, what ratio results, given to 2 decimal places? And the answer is 6.00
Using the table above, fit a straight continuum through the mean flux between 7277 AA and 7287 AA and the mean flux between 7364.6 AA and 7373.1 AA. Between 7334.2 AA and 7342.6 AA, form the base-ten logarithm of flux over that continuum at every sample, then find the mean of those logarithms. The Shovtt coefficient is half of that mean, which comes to 0.011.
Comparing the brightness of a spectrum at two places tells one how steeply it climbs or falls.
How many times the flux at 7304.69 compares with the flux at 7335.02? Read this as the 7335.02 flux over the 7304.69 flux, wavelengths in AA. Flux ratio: 1.13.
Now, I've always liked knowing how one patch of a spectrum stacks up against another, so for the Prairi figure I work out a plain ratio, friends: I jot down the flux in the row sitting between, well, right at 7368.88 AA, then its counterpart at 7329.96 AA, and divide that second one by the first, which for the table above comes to 1.04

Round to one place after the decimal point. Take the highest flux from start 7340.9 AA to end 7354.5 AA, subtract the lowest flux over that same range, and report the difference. 1.9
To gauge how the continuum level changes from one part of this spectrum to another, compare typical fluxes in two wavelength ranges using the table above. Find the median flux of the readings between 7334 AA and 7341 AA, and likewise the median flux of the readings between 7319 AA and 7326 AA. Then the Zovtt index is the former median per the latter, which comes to 1.06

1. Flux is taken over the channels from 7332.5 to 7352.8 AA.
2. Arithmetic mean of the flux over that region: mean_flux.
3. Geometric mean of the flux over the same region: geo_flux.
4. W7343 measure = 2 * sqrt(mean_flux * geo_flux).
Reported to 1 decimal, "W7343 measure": 24.9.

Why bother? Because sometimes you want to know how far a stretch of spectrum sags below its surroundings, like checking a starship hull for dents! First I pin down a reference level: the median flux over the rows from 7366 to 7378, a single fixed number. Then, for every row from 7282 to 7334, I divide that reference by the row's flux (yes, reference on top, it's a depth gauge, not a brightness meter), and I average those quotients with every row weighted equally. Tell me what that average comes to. 1.09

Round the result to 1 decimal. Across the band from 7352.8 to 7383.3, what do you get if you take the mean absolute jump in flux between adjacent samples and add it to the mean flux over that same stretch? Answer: 13.6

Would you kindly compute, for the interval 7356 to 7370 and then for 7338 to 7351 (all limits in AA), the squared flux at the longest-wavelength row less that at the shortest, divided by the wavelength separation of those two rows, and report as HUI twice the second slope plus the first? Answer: -10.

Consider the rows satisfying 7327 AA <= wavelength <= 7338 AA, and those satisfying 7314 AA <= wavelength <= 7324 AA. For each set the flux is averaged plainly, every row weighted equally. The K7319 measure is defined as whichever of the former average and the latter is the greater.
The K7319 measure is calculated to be 14.0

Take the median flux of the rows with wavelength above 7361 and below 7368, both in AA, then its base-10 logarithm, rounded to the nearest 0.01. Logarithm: 1.10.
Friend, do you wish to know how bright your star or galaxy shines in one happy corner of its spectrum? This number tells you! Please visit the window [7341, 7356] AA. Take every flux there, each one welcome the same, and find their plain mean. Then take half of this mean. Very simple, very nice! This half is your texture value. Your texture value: 5.8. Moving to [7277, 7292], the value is 6.1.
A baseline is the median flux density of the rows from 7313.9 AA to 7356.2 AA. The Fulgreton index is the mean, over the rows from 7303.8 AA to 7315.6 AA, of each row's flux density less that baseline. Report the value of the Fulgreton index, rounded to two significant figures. -1.1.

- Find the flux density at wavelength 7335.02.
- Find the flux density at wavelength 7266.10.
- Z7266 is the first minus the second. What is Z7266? 1.4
